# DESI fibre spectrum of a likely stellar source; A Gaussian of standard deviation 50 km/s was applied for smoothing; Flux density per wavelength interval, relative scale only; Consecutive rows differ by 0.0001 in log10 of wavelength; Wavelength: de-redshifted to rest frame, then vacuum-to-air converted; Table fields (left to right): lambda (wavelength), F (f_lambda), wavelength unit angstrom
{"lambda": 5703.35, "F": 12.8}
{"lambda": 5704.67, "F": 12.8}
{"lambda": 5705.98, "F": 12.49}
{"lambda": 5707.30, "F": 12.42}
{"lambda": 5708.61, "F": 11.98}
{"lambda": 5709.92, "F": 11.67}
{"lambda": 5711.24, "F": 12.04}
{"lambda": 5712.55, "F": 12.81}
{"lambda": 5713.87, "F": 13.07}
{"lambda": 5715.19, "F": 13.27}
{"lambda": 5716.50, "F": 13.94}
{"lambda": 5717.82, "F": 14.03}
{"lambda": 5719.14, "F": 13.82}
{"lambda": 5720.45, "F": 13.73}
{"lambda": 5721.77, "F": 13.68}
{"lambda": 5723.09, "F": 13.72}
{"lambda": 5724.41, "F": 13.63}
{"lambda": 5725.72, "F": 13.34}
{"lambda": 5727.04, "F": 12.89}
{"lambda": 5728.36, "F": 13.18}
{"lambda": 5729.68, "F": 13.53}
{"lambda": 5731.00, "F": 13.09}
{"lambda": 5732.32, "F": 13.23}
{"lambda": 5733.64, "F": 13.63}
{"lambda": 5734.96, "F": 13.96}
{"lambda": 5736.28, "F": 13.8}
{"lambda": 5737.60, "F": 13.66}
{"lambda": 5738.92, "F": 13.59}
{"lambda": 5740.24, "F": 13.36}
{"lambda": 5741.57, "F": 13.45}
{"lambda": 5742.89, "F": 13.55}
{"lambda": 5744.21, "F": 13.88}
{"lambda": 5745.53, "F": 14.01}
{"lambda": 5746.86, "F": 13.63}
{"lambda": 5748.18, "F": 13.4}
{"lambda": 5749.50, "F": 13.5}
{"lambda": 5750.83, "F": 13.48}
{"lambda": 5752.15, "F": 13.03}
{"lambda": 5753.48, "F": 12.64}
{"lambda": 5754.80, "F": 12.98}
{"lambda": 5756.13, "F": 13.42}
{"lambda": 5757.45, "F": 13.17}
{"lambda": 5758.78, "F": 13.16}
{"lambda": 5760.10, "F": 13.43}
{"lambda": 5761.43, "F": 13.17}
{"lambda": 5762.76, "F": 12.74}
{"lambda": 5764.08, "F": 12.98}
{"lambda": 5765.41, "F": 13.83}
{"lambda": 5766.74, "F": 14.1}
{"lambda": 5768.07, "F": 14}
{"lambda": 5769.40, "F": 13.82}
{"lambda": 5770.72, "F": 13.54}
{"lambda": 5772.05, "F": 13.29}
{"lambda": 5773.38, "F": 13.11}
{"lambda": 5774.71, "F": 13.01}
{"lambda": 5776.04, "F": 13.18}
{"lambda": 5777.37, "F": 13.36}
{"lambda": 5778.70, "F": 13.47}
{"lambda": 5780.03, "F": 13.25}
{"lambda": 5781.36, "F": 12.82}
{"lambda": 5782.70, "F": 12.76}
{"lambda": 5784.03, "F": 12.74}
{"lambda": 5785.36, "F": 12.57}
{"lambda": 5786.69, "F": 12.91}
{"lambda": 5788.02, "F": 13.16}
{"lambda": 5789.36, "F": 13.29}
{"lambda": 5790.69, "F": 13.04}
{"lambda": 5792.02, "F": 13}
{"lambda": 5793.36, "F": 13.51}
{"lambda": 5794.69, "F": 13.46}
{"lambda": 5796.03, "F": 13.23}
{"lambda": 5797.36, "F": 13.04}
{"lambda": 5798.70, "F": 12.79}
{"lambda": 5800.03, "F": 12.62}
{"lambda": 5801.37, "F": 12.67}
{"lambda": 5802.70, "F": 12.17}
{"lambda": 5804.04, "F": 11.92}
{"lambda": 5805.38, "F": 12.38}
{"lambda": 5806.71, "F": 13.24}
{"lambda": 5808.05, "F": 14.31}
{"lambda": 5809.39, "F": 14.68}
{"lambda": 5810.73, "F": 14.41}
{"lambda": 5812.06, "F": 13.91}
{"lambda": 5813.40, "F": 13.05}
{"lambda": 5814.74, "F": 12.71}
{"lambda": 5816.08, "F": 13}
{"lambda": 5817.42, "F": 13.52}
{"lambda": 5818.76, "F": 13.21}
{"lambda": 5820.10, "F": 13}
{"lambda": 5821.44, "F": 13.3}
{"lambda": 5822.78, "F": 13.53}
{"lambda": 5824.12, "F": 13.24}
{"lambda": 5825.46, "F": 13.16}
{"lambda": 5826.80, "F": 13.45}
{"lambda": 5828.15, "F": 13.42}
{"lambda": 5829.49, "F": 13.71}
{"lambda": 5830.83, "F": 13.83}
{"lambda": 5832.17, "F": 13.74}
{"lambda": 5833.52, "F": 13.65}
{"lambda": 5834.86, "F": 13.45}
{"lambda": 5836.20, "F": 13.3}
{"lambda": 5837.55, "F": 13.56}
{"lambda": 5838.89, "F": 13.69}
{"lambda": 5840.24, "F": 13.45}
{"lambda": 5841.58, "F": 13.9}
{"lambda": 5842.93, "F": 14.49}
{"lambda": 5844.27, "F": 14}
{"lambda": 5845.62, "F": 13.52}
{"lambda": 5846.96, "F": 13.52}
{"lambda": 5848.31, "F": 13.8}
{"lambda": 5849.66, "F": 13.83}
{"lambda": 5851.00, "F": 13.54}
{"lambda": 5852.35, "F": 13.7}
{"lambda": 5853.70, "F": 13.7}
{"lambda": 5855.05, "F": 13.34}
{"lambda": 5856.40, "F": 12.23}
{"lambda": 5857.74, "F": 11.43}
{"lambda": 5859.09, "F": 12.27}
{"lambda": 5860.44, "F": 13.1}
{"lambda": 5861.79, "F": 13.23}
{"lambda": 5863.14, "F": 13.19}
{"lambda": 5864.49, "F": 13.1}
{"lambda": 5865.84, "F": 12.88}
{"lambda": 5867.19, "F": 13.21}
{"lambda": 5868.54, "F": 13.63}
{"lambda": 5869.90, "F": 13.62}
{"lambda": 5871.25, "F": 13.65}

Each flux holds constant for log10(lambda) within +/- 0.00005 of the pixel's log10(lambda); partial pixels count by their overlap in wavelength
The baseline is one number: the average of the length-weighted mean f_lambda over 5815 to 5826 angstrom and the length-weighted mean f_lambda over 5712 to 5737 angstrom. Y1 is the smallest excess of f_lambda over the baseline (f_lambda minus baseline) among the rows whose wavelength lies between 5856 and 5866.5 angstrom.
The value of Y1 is -1.9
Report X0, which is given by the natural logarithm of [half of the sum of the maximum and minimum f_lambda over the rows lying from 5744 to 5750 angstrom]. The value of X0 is 2.62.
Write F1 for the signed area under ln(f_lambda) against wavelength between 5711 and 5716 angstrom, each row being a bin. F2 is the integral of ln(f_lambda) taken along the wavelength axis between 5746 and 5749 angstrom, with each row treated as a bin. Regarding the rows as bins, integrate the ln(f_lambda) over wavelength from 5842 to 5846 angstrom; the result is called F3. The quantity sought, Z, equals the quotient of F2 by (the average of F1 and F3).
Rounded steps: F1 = 13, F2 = 8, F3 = 10.6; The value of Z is 0.7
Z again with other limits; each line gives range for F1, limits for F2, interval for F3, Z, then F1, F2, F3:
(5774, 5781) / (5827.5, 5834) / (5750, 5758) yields 0.9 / 18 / 17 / 20.6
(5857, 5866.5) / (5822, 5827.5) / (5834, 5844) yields 0.6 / 24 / 14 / 26.2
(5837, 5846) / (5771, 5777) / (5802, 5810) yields 0.7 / 24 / 15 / 20.6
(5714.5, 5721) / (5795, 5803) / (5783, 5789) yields 1.3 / 17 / 20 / 15.3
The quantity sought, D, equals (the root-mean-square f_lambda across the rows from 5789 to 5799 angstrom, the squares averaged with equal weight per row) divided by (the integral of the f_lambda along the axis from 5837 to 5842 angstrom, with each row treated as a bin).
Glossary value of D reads 0.193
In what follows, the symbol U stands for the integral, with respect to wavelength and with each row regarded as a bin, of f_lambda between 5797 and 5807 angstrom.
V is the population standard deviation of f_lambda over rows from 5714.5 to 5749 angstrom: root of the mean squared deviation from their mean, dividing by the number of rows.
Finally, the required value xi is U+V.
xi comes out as 126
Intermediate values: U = 126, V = 0.29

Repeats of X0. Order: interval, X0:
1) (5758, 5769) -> 2.60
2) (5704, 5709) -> 2.52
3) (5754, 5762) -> 2.58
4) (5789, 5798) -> 2.58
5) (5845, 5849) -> 2.61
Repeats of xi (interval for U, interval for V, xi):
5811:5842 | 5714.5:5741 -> 417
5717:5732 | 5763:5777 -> 203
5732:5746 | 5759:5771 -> 192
